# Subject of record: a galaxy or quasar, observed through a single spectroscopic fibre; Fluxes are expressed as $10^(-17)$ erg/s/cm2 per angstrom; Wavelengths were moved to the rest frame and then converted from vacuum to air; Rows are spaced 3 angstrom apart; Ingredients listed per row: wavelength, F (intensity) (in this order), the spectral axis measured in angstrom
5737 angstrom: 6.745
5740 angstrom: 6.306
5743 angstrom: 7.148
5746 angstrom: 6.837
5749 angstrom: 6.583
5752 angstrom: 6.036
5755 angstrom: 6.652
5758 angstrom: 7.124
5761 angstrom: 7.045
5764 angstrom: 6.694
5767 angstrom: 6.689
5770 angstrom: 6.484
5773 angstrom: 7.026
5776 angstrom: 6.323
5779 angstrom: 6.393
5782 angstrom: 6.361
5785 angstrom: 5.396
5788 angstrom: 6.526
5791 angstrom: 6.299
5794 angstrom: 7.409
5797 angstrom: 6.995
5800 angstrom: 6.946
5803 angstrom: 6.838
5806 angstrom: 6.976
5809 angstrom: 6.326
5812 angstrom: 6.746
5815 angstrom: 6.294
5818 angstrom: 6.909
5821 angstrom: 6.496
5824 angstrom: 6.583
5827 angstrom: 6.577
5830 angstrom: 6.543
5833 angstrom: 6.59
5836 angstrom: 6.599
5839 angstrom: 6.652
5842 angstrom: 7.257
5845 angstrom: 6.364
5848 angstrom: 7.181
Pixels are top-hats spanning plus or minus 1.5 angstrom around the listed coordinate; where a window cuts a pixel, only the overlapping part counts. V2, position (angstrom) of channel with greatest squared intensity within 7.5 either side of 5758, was 5758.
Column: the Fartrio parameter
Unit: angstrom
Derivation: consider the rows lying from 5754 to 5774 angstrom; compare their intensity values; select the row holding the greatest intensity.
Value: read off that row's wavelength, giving 5758 angstrom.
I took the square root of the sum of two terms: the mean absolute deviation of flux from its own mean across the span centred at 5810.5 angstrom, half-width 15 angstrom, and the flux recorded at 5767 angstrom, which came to 2.63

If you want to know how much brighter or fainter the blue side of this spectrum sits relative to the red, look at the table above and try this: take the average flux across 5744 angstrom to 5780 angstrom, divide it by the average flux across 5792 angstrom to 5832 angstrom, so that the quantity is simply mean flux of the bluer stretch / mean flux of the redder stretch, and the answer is 0.99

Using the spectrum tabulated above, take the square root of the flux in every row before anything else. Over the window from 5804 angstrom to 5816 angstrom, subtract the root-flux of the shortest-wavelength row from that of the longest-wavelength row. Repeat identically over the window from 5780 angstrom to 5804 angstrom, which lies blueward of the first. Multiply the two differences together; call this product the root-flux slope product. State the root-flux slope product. -0.012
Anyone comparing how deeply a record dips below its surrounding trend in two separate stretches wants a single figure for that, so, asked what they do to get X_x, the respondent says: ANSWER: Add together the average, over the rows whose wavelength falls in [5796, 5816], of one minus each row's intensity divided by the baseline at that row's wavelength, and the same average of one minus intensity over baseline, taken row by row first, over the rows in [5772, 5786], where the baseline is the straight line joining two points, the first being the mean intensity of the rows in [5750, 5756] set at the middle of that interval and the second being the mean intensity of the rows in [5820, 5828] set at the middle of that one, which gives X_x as -0.02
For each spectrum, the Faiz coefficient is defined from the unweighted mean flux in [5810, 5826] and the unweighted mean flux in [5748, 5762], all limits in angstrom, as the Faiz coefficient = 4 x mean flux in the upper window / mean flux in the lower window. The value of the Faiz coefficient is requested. 3.95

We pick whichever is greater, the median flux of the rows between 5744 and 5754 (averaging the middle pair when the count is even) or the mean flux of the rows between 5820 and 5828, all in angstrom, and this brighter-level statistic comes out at 6.58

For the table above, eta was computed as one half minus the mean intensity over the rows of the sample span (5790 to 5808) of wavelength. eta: -6.41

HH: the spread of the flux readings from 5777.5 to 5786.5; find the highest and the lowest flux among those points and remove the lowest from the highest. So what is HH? 1.00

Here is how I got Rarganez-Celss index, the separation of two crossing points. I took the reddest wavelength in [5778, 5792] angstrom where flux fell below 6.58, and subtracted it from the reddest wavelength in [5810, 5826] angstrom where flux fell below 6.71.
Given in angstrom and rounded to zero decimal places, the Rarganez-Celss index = 33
